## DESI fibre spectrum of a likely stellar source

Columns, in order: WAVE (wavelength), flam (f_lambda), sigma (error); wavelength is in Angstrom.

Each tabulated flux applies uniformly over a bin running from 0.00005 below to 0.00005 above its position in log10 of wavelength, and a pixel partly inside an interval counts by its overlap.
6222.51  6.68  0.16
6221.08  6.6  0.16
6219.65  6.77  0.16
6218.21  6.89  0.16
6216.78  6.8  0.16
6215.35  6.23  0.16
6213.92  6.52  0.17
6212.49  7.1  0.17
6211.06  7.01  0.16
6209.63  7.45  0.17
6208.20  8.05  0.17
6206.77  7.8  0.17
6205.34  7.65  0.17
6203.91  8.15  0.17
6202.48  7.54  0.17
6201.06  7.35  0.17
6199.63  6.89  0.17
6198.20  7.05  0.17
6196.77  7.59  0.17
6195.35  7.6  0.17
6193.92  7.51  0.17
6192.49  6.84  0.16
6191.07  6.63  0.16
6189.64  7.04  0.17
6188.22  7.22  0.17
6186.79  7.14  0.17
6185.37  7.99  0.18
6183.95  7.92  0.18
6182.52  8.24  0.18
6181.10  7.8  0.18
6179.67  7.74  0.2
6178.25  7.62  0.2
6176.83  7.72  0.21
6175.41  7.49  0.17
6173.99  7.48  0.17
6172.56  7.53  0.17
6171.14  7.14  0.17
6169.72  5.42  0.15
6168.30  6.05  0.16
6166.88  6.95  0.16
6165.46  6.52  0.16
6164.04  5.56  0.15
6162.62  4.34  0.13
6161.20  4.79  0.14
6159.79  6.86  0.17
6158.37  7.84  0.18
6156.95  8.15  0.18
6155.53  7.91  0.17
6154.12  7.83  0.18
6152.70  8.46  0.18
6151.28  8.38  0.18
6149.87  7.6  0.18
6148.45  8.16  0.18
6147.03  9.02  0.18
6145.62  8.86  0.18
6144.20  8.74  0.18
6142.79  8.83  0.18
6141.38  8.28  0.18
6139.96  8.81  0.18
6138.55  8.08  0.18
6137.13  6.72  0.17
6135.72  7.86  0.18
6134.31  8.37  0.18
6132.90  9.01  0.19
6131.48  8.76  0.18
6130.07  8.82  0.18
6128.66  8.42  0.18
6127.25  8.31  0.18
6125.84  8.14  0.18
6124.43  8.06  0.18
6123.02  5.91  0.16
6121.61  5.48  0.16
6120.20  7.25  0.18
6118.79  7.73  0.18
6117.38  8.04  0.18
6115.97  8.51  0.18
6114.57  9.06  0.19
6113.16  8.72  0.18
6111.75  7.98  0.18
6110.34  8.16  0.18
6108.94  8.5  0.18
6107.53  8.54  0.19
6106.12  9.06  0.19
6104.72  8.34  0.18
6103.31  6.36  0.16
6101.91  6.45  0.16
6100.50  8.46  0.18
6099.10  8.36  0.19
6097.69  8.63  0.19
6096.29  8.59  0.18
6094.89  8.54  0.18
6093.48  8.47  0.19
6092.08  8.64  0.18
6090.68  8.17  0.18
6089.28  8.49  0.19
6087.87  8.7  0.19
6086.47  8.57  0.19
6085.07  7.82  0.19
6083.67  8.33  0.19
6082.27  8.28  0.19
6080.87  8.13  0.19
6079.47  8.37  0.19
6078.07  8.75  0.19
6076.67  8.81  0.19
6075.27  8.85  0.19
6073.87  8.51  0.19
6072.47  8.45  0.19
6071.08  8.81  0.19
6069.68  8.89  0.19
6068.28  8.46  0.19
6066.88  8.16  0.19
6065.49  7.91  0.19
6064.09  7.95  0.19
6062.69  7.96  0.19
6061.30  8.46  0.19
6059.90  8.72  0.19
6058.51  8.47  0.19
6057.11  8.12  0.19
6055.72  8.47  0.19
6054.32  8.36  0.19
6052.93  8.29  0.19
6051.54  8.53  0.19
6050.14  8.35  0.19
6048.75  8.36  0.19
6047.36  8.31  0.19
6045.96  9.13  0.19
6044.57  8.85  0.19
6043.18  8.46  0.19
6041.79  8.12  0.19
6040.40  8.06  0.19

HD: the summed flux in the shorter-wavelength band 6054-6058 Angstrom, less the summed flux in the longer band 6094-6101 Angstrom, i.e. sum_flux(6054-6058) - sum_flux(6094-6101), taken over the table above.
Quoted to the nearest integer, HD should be -18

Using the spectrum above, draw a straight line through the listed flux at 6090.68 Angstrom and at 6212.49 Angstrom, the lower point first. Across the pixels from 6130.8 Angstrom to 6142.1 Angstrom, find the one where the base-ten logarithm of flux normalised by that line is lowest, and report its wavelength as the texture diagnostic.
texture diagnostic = 6137.13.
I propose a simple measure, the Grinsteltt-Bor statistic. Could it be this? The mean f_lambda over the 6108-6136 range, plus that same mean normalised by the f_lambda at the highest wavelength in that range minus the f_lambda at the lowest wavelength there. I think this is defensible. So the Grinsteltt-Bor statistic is -5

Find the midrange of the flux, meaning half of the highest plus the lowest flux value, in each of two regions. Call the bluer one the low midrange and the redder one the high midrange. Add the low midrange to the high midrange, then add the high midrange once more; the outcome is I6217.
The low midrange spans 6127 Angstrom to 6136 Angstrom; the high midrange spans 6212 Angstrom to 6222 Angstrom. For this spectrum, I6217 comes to 21.8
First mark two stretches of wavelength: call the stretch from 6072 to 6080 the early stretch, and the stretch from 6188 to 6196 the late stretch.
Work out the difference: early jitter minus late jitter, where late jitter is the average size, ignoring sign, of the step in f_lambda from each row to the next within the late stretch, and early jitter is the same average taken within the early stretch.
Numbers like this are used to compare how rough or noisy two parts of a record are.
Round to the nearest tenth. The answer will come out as -0.1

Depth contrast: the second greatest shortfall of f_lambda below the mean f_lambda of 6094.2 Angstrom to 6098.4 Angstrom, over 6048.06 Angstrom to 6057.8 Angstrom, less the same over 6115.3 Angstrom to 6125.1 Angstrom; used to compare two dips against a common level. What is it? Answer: -2.4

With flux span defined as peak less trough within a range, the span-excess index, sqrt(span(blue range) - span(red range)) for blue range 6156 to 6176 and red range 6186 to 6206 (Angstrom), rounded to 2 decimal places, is 1.51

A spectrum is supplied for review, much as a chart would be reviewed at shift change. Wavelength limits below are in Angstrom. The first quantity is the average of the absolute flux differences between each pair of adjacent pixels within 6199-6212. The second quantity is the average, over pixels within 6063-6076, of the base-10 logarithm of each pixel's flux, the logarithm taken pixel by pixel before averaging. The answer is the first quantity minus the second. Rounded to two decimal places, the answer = -0.53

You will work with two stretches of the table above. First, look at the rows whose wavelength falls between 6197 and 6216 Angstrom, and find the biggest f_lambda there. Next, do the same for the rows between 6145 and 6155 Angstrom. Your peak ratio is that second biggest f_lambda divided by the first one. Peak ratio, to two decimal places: 1.11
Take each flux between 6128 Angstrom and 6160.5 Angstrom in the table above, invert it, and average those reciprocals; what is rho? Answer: 0.122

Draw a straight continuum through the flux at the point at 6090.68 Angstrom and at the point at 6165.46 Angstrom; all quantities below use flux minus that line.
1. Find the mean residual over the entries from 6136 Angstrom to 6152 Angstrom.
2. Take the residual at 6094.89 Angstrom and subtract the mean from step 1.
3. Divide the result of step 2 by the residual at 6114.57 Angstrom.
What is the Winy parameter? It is -0.6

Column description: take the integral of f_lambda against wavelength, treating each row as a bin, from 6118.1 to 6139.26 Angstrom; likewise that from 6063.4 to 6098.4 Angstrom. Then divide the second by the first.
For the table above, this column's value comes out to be 1.8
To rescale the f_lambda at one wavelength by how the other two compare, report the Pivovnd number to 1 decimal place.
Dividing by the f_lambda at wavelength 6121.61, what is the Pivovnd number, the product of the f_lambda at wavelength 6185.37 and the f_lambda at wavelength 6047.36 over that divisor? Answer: 12.1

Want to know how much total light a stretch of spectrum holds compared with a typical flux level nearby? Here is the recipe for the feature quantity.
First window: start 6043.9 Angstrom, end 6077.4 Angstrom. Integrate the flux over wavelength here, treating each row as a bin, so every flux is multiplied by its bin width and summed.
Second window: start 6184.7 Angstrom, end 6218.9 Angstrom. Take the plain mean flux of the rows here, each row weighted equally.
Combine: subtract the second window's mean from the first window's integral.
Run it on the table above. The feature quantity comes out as 276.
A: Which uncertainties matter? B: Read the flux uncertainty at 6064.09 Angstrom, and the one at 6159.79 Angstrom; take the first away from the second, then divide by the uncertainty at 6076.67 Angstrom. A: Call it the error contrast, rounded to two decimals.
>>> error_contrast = -0.11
